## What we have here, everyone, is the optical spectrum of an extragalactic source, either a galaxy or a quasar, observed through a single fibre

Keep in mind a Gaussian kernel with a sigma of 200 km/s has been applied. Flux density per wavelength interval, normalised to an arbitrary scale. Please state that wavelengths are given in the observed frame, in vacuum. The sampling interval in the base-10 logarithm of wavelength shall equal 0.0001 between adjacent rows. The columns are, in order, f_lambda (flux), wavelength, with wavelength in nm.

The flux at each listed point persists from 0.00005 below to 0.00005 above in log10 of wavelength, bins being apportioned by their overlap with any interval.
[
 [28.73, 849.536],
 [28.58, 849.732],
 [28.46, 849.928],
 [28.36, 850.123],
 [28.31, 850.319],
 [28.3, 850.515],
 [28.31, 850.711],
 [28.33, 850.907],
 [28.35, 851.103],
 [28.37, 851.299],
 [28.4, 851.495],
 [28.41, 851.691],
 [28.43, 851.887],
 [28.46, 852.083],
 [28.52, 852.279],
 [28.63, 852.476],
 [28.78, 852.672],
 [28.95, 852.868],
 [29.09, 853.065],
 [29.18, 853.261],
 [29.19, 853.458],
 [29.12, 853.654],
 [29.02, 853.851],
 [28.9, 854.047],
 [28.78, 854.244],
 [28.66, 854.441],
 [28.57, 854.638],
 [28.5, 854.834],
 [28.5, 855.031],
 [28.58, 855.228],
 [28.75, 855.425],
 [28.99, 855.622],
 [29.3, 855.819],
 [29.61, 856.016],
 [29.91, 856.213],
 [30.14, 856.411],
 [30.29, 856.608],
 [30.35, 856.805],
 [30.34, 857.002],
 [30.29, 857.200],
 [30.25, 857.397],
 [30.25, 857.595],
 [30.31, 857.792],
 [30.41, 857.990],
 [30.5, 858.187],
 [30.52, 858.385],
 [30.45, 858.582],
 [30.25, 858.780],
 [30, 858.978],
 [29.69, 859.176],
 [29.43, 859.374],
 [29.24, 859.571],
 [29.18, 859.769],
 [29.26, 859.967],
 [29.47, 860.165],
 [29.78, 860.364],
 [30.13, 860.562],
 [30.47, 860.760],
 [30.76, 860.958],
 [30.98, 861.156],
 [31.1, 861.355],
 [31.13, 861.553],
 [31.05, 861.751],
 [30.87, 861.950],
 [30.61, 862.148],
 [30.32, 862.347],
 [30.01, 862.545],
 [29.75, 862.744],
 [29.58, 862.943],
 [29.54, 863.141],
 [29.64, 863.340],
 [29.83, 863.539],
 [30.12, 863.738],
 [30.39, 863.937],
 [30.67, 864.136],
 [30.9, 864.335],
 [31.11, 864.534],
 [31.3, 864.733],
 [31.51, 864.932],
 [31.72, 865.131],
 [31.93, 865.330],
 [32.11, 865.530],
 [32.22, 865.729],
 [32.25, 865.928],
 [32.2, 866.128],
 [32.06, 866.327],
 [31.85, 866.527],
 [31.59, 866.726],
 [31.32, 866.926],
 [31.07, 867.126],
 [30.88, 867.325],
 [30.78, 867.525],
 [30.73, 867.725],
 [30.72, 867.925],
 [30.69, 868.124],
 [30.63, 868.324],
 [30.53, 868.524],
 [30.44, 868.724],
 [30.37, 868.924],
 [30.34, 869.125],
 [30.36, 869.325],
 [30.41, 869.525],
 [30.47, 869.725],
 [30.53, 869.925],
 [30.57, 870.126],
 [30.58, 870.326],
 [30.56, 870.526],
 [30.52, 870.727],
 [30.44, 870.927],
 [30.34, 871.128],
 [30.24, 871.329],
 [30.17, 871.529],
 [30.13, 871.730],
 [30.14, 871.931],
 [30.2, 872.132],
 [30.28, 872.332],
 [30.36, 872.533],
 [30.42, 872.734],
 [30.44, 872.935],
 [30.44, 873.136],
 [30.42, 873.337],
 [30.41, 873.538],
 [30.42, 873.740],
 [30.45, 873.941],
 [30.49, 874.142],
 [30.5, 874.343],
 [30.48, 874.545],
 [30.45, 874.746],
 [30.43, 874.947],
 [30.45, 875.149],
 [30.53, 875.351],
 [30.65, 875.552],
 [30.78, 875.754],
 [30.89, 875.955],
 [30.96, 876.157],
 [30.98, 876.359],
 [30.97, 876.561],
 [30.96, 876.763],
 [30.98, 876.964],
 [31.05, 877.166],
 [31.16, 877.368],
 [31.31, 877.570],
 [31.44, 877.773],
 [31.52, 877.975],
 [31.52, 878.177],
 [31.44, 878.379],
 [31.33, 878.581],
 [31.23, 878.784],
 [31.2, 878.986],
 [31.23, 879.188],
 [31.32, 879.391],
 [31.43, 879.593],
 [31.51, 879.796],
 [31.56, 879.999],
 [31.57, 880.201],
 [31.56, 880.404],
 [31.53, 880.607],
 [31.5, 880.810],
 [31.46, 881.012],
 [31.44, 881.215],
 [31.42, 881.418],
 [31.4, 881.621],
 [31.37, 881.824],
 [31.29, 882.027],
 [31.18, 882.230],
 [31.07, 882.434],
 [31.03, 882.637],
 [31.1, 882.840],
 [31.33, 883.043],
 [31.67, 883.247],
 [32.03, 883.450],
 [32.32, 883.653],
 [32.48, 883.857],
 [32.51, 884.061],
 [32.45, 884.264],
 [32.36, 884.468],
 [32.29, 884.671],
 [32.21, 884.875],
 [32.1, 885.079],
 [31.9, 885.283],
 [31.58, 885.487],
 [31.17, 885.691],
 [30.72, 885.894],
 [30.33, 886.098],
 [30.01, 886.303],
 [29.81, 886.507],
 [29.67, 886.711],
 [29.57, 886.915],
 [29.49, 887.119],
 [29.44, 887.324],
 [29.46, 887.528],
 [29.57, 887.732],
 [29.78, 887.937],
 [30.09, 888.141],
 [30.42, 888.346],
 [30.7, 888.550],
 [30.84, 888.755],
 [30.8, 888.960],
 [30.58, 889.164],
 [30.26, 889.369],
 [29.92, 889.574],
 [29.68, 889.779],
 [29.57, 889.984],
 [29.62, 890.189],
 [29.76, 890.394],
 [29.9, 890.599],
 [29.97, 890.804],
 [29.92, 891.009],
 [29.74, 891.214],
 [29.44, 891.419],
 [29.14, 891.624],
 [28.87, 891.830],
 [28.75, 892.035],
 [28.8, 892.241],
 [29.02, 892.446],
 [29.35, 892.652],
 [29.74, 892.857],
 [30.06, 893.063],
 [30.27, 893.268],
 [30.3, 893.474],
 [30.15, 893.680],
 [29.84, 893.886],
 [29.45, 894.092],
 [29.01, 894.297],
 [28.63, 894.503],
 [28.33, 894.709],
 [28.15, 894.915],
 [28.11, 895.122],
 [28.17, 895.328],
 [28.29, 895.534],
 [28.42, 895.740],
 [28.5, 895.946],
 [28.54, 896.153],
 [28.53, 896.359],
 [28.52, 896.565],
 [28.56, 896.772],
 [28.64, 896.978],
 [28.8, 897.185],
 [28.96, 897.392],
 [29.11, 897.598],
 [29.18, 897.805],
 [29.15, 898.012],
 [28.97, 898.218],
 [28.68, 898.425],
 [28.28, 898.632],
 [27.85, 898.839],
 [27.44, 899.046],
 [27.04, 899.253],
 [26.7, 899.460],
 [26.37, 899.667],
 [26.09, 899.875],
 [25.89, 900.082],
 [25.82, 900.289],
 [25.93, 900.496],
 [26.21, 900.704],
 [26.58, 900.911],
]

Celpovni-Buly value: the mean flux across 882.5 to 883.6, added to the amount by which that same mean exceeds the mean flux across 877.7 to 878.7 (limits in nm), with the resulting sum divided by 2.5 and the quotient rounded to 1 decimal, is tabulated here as 12.6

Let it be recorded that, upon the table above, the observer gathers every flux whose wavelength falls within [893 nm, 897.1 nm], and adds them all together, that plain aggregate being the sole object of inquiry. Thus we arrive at 578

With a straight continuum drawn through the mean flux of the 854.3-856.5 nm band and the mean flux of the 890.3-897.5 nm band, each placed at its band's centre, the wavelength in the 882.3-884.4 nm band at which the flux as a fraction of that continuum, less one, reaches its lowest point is 882.637 nm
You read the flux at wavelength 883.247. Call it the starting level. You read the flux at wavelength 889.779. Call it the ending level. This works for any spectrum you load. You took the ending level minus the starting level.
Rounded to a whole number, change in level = -2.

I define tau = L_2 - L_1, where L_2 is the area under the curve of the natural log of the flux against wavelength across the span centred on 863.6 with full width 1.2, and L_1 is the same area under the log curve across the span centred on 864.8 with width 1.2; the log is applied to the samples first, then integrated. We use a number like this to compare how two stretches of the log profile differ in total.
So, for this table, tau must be -0.06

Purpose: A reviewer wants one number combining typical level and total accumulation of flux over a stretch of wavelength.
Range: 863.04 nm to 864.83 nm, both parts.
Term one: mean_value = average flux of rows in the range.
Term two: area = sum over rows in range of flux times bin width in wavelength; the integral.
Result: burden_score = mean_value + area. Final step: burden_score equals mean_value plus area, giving 85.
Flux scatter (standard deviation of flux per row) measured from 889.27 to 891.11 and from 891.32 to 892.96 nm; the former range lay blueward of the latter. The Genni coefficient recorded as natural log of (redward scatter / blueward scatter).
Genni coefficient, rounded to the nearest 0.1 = 0.5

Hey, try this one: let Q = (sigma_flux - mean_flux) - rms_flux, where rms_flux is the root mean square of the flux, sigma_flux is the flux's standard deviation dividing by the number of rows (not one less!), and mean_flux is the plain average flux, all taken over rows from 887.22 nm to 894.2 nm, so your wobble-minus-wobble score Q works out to -59.1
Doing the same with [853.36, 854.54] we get -57.7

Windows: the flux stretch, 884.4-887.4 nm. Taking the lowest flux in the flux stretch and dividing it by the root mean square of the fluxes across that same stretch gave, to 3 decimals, 0.954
